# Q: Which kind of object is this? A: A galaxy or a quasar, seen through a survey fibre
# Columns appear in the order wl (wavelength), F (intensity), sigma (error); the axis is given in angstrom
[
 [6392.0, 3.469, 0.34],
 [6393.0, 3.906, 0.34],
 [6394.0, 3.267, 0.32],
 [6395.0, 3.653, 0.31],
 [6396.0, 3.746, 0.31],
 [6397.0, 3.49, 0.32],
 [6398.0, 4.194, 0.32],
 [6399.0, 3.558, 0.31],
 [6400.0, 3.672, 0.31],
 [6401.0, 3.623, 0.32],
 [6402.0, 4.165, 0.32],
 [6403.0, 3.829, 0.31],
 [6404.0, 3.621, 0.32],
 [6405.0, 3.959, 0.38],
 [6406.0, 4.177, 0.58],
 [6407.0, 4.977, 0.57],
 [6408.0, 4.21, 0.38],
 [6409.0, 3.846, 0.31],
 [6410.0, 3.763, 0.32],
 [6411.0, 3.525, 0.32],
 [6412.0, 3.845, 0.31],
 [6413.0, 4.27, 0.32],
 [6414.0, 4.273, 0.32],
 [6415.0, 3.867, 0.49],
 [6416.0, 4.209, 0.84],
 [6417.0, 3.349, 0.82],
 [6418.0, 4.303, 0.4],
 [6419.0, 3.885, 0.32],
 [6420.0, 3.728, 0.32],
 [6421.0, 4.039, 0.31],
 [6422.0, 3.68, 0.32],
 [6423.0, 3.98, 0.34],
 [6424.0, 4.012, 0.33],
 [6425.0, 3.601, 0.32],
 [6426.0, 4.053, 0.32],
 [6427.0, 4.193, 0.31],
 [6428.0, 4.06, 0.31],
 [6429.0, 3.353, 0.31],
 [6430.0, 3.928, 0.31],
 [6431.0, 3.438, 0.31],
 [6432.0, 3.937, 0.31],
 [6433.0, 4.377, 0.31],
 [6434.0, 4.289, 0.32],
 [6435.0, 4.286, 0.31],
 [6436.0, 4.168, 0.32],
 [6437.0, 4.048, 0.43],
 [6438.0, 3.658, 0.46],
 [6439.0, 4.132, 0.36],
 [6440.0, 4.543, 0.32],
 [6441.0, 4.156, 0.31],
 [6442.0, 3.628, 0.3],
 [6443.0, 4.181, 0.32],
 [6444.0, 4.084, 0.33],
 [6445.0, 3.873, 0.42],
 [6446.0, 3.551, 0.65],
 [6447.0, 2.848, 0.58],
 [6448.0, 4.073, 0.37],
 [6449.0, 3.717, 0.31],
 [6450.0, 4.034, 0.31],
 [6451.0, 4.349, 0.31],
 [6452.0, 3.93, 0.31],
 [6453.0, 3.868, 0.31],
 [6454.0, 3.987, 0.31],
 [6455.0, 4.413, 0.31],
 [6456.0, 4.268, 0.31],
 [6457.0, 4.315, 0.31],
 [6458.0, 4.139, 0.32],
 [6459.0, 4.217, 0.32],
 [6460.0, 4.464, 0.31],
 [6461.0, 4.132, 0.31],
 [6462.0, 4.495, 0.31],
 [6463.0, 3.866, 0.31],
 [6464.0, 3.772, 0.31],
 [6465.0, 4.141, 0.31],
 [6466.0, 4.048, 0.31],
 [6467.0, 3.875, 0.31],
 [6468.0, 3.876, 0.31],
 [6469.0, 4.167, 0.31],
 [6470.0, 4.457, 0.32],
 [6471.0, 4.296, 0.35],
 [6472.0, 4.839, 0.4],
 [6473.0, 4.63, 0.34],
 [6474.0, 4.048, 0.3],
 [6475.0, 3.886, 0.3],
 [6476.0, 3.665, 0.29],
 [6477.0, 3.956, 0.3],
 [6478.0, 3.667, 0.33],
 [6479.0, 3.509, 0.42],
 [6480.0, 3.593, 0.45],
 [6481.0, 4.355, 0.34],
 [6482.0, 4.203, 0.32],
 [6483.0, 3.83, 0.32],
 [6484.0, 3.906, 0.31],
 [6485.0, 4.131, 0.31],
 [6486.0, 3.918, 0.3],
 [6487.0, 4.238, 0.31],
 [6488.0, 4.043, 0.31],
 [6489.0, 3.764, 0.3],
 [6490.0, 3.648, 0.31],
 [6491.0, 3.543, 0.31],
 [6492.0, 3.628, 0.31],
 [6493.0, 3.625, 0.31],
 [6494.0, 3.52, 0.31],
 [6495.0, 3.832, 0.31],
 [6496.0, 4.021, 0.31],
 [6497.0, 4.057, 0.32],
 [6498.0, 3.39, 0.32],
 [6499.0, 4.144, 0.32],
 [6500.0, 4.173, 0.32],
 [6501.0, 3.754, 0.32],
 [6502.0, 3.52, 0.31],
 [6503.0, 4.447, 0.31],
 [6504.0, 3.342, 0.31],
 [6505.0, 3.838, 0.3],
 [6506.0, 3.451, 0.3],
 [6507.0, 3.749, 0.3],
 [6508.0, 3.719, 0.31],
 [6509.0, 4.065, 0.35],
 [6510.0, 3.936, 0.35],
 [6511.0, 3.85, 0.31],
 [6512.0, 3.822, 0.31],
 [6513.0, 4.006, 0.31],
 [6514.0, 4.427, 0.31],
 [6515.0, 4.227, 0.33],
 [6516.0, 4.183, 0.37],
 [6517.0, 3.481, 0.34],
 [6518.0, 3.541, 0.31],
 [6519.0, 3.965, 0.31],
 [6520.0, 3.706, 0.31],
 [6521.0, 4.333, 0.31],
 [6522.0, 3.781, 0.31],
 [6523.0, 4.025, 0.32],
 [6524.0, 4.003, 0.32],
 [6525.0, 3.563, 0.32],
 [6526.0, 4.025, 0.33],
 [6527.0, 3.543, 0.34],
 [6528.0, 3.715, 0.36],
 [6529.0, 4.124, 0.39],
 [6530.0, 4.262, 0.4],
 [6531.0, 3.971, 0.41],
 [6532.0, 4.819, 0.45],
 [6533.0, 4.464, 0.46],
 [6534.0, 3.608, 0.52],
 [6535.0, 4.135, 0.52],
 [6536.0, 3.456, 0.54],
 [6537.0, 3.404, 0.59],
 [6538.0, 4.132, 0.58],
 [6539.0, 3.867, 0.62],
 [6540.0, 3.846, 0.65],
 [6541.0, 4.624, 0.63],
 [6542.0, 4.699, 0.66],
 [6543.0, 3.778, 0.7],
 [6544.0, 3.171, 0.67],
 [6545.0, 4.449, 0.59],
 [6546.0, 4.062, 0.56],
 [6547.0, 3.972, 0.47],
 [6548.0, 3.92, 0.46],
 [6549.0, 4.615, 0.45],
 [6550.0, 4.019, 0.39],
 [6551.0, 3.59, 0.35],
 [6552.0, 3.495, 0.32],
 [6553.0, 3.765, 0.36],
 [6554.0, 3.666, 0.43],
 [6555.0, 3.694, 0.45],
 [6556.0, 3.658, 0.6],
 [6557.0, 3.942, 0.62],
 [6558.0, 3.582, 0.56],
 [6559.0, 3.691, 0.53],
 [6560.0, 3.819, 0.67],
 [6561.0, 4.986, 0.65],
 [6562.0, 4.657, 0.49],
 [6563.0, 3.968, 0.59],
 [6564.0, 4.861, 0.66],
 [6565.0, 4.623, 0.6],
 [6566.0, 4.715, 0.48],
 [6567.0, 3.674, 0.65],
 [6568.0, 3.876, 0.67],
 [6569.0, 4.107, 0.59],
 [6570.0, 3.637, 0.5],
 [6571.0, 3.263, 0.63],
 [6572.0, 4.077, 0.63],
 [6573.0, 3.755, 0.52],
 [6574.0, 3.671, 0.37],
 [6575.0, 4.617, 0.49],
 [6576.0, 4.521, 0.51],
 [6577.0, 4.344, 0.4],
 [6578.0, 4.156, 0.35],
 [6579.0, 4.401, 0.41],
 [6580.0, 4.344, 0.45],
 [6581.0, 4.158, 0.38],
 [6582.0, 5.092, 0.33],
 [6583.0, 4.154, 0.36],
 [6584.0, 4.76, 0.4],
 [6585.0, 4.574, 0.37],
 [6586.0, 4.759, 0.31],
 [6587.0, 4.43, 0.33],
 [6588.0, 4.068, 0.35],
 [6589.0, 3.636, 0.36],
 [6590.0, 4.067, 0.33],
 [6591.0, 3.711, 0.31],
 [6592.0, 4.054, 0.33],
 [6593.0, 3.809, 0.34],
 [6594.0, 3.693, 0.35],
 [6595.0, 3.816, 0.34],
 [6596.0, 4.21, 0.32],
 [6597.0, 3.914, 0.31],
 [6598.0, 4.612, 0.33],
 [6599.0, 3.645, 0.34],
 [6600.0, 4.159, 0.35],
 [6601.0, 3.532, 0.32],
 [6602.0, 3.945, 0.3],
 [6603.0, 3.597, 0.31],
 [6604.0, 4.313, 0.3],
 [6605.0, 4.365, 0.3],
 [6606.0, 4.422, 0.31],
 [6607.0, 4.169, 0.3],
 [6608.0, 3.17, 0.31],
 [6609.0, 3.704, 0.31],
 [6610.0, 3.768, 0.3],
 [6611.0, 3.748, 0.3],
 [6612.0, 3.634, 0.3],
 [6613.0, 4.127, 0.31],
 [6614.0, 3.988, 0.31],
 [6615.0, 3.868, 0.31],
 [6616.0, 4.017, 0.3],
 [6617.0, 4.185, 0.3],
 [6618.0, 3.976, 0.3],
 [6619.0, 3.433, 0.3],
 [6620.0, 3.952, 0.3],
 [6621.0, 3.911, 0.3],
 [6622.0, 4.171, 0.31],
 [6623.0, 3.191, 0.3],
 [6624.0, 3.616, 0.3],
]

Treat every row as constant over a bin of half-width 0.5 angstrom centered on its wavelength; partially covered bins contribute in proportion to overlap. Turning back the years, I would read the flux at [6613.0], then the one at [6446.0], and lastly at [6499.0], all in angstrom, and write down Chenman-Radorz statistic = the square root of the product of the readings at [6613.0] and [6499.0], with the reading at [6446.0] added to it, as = 7.69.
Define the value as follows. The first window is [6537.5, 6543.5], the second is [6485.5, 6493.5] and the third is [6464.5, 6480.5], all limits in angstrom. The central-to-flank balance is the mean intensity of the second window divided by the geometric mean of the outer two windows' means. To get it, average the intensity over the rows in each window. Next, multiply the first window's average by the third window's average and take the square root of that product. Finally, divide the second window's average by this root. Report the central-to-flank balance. 0.93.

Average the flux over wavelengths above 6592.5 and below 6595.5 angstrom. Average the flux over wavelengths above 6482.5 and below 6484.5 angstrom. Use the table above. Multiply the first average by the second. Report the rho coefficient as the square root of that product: 3.82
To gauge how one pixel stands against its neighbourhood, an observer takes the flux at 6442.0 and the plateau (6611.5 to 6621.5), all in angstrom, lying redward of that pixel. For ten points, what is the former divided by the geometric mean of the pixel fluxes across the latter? 0.93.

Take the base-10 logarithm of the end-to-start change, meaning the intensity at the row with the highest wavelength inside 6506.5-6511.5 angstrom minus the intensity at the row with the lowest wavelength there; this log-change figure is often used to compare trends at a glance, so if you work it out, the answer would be -1.0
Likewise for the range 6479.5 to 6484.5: -0.5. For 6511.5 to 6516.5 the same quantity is -0.4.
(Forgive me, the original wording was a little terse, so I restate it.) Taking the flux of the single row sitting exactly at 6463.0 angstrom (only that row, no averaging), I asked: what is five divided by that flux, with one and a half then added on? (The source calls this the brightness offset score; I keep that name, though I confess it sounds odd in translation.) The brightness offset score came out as 2.79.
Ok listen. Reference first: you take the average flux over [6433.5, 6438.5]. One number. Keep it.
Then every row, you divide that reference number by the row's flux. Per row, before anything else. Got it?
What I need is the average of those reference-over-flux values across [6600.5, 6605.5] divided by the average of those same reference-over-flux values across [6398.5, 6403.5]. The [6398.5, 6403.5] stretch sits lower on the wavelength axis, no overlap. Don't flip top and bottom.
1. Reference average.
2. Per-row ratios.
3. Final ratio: 0.96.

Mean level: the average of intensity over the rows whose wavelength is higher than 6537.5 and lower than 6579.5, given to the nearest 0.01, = 4.05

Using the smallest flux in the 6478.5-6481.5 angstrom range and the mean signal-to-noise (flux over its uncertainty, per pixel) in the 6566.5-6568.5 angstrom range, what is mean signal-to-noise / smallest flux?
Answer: 1.63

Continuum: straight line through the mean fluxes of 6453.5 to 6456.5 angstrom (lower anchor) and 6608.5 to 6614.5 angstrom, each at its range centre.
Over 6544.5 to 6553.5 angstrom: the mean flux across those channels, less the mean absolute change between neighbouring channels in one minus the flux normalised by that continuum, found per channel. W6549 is 3.9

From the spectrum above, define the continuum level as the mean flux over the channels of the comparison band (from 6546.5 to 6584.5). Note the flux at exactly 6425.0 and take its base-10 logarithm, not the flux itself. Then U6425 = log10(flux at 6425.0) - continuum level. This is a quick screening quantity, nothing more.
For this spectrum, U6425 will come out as -3.54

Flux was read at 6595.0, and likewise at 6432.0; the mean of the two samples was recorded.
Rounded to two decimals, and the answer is 3.88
